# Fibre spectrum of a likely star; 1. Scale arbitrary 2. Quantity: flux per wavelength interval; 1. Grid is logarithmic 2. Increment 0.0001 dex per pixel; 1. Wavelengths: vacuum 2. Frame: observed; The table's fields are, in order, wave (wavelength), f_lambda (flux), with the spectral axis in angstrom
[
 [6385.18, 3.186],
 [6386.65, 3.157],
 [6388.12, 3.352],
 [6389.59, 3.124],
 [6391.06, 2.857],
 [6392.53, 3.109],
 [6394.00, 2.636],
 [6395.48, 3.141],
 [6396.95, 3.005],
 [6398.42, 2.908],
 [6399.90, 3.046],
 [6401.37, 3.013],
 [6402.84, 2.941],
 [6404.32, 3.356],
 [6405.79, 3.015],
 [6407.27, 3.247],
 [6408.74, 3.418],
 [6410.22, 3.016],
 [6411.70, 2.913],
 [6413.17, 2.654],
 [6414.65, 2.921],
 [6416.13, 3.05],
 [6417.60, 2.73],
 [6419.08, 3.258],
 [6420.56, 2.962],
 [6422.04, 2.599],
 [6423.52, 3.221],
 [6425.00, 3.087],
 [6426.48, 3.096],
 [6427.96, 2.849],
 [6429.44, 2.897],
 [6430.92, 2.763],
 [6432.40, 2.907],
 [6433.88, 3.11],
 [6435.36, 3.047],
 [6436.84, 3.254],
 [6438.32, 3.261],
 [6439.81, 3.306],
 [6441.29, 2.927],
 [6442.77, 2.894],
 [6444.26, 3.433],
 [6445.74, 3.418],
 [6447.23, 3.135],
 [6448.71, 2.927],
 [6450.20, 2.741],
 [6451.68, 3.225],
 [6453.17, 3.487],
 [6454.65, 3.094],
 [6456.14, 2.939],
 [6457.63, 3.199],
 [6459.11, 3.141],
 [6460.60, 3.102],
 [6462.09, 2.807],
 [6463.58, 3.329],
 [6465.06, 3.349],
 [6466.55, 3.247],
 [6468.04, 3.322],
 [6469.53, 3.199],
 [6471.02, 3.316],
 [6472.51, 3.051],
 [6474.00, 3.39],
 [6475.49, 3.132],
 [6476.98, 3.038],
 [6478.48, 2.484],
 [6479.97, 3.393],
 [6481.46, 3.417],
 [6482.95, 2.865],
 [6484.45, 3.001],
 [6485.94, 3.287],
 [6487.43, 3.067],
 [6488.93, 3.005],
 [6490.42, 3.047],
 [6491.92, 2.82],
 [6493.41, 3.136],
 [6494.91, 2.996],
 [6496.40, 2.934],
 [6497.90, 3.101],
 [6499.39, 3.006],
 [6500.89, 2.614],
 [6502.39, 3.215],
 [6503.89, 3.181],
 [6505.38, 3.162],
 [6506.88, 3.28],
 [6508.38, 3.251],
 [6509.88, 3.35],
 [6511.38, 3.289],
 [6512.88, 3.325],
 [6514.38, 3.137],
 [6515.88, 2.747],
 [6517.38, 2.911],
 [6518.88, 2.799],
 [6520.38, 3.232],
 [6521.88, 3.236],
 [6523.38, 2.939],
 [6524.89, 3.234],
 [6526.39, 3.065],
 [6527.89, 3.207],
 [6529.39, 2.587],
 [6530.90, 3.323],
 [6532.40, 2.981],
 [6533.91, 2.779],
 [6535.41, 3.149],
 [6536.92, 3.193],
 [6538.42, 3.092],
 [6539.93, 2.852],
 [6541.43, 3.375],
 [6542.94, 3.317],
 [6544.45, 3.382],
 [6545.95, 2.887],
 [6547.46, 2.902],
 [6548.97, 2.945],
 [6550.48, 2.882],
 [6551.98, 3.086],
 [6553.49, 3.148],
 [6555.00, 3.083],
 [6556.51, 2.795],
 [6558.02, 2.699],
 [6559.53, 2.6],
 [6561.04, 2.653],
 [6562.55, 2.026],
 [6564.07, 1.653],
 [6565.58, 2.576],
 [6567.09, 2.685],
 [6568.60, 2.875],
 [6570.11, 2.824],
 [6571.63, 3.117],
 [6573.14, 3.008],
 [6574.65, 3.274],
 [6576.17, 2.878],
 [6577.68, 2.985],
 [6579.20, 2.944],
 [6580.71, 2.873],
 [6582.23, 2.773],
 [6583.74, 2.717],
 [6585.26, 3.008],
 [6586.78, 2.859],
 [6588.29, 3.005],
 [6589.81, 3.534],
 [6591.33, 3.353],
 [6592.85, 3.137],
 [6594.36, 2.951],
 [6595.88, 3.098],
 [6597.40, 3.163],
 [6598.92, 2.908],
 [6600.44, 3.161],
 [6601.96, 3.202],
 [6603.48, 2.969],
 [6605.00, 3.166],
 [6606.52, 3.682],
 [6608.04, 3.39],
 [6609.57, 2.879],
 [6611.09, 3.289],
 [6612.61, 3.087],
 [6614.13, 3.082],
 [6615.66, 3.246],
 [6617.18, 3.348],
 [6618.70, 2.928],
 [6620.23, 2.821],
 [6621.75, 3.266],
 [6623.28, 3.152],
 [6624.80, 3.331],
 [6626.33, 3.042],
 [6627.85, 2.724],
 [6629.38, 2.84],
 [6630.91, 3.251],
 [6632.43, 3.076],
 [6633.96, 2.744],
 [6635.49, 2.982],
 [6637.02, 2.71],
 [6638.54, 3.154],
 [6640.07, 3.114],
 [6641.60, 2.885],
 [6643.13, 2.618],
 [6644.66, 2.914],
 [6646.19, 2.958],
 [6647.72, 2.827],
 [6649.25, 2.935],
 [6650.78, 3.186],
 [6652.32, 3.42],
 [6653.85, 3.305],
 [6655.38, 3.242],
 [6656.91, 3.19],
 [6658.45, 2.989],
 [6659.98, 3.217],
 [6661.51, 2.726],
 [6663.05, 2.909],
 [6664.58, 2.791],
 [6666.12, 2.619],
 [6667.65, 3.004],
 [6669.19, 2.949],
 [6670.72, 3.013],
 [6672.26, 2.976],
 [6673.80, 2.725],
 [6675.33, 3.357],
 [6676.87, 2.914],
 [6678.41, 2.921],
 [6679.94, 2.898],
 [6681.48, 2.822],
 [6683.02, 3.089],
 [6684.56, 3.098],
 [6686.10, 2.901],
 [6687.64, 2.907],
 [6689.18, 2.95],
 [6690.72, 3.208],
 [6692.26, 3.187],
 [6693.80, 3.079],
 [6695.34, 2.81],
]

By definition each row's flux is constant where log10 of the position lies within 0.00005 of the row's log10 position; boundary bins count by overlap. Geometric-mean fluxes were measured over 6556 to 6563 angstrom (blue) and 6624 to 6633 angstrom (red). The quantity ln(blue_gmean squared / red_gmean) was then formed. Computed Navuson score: 0.75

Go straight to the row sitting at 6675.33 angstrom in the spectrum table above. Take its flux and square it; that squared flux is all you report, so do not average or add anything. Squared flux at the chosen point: 11.3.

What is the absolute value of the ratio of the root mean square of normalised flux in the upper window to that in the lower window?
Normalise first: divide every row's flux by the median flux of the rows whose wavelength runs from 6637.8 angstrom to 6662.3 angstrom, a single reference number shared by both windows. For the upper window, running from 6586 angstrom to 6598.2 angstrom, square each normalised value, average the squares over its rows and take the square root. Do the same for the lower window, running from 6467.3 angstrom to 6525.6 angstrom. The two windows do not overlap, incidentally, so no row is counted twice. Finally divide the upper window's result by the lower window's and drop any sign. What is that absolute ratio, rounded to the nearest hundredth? 1.01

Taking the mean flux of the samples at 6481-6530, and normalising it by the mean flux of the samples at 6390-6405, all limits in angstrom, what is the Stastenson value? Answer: 1.02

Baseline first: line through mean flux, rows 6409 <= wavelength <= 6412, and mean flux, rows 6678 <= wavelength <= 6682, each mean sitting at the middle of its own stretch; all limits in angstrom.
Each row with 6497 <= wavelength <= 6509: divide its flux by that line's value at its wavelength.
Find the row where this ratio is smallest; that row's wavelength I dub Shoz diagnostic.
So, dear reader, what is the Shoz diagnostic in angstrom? 6500.89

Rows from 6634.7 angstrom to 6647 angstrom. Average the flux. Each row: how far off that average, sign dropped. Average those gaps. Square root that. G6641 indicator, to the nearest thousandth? 0.368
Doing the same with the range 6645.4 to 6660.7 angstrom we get 0.400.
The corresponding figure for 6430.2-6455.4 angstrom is 0.435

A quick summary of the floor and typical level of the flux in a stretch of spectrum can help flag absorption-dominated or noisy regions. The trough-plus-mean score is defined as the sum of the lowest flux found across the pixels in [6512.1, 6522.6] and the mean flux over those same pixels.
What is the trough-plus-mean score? 5.8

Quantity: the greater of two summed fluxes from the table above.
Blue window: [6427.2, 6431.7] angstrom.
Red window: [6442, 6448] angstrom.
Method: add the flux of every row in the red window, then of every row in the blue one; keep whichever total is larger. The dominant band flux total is 13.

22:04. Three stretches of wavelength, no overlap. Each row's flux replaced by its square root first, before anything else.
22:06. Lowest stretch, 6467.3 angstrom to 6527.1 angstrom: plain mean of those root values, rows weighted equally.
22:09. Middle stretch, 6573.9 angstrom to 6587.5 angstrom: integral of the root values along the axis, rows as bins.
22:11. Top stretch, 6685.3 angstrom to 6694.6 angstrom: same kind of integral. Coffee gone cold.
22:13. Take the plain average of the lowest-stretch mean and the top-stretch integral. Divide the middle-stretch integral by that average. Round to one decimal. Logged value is 2.6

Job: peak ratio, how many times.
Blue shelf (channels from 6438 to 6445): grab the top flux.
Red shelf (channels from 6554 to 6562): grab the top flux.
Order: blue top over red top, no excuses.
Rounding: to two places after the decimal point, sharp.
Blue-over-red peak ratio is 1.11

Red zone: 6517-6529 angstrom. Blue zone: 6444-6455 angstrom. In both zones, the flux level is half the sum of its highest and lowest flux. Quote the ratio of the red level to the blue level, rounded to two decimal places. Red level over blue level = 0.97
